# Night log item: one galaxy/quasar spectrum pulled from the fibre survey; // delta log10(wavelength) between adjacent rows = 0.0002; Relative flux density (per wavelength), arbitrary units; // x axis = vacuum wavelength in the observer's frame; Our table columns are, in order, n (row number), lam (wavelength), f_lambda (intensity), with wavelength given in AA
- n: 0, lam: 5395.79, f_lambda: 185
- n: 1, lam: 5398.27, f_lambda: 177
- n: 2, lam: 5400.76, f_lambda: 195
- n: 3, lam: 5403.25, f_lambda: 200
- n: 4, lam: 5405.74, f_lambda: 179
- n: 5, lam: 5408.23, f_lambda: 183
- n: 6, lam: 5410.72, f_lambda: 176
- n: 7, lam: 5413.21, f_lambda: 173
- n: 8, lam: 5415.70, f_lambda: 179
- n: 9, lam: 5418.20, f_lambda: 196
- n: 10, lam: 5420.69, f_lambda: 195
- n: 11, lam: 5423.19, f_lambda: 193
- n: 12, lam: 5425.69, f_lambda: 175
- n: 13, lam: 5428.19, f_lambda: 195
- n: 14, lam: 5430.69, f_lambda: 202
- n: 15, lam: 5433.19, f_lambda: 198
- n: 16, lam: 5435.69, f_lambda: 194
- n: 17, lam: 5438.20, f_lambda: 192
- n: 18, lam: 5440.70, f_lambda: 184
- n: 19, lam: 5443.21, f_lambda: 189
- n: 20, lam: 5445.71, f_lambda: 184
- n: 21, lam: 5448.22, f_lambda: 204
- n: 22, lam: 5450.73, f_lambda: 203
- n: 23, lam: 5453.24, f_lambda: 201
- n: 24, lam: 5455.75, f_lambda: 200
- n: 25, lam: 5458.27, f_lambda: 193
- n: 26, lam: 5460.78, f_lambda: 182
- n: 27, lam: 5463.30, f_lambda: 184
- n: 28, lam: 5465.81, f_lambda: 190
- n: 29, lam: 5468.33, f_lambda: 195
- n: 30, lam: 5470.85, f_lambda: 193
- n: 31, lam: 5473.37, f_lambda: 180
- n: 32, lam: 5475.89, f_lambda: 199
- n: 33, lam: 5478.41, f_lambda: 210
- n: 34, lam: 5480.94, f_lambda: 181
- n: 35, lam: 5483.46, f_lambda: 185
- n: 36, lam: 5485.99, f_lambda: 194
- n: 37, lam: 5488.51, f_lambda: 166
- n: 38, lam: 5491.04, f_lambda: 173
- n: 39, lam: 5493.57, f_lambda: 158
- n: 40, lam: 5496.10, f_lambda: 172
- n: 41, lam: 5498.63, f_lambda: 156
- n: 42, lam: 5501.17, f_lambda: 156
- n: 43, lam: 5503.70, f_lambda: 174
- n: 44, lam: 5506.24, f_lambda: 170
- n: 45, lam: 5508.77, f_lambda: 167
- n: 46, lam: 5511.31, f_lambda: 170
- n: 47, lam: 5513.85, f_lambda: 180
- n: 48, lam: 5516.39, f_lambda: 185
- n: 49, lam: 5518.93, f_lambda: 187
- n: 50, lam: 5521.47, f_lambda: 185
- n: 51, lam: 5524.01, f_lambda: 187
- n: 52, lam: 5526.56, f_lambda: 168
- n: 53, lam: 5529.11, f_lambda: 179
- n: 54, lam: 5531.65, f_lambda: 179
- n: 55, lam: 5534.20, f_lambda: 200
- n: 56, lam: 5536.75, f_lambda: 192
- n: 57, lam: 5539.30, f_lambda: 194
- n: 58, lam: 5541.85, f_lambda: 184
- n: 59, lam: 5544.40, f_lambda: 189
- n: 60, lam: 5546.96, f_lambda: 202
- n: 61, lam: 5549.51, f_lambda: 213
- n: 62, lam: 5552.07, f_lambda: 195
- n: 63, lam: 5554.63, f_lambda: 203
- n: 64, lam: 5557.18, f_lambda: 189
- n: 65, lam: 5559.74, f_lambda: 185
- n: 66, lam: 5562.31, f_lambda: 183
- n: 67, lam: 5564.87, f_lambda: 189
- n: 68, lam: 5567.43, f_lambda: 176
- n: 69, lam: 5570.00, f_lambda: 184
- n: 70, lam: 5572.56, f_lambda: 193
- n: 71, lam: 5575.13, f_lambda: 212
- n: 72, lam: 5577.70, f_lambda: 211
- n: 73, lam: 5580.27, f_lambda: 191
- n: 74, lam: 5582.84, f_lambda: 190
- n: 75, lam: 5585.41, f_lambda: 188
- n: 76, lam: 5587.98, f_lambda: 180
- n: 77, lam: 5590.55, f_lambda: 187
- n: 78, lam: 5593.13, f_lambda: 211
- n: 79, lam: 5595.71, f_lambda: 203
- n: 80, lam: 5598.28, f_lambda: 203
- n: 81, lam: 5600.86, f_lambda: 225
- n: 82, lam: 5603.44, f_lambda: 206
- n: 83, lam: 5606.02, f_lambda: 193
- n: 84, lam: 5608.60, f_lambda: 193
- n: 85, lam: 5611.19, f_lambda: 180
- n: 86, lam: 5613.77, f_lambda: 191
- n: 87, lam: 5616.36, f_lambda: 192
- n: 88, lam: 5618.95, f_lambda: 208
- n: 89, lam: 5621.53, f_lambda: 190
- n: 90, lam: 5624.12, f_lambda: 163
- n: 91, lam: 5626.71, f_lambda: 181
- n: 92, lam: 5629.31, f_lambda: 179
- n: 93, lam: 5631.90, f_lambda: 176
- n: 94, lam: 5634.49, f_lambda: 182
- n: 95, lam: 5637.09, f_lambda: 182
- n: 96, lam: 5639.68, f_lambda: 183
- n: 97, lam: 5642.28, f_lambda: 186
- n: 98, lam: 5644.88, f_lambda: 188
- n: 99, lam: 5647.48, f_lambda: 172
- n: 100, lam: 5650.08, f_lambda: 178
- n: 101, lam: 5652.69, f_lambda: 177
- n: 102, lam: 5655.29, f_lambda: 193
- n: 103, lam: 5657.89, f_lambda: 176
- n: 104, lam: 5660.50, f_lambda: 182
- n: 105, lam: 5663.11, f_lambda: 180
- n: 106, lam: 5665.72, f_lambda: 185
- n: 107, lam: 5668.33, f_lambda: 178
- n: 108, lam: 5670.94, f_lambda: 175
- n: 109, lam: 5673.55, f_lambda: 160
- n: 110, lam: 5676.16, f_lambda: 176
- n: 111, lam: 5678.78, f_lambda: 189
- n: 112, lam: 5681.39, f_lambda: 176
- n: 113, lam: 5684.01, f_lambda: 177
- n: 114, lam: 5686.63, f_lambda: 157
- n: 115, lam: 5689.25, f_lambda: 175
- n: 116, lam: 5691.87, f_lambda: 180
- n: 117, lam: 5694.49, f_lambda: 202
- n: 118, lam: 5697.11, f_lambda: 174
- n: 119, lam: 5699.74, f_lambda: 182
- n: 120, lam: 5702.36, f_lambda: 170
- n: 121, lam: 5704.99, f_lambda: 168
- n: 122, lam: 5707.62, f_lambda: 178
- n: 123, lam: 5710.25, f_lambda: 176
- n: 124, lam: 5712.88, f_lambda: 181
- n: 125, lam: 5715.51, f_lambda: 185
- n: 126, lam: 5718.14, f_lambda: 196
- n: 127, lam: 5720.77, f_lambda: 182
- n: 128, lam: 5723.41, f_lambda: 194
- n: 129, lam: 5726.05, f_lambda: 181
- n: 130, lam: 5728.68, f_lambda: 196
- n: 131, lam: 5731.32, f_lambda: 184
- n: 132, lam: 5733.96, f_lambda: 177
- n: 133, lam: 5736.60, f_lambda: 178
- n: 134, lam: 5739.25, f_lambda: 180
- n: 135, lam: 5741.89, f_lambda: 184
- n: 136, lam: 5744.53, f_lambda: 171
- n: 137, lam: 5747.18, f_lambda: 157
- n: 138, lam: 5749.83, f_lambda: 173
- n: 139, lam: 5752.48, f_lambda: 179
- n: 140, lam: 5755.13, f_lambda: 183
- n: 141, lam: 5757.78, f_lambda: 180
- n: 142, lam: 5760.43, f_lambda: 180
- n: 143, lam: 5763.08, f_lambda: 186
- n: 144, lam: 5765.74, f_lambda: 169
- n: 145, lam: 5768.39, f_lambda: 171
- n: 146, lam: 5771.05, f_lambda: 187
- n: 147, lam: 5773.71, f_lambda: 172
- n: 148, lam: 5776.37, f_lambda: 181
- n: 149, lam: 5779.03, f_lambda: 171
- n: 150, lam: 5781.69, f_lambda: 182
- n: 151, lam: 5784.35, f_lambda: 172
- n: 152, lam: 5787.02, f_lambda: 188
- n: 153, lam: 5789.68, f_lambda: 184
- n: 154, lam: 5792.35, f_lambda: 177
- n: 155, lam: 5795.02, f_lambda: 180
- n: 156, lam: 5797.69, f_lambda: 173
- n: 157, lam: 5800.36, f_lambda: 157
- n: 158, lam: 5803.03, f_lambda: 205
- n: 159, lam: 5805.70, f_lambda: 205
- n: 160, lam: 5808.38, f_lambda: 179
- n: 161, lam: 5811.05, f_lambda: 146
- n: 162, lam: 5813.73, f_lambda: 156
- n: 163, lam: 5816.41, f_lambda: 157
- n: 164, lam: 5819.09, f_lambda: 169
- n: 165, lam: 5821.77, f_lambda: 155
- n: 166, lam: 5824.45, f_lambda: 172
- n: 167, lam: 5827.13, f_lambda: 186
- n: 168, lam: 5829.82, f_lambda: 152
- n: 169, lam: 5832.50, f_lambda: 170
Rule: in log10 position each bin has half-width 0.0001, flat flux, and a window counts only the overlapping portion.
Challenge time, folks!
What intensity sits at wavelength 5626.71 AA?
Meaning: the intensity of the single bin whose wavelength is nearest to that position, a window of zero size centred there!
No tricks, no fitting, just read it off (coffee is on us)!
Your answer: 181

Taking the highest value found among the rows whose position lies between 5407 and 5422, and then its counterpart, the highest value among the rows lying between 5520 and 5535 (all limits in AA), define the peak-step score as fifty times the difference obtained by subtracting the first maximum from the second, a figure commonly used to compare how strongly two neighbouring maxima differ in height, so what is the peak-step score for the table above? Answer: 200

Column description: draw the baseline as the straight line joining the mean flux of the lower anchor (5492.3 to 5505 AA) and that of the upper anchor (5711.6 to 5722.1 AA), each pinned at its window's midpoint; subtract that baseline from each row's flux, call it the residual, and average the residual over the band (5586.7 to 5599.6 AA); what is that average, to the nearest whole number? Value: 24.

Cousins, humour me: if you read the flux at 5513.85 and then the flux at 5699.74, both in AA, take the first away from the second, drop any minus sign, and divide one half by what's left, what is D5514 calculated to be 0.25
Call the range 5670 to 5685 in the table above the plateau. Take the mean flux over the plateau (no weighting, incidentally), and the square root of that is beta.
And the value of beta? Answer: 13.2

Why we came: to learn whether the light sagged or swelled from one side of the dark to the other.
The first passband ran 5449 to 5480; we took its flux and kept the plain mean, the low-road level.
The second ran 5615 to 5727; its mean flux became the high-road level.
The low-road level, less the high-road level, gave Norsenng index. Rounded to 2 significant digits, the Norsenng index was 14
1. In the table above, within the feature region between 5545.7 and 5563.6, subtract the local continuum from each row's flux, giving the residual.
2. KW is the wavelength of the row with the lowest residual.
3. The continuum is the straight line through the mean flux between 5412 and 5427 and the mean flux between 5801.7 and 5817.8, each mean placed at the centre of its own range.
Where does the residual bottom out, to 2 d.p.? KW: 5562.31 AA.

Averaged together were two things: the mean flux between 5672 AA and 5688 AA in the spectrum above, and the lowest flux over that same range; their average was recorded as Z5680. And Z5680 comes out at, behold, 165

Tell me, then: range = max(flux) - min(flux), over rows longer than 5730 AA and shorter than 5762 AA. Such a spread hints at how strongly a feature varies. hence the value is 27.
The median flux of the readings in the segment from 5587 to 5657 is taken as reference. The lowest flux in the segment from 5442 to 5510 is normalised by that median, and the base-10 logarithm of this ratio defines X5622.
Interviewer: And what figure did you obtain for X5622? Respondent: -0.08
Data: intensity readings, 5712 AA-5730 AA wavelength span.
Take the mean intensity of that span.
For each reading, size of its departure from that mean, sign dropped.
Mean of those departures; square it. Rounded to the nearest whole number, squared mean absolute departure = 41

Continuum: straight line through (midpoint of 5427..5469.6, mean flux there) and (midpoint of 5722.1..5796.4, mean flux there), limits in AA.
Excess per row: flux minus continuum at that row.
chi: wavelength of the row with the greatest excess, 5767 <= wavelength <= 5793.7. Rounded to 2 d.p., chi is 5787.02 AA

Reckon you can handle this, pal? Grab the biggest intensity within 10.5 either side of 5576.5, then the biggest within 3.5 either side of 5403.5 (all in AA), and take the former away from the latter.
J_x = -12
